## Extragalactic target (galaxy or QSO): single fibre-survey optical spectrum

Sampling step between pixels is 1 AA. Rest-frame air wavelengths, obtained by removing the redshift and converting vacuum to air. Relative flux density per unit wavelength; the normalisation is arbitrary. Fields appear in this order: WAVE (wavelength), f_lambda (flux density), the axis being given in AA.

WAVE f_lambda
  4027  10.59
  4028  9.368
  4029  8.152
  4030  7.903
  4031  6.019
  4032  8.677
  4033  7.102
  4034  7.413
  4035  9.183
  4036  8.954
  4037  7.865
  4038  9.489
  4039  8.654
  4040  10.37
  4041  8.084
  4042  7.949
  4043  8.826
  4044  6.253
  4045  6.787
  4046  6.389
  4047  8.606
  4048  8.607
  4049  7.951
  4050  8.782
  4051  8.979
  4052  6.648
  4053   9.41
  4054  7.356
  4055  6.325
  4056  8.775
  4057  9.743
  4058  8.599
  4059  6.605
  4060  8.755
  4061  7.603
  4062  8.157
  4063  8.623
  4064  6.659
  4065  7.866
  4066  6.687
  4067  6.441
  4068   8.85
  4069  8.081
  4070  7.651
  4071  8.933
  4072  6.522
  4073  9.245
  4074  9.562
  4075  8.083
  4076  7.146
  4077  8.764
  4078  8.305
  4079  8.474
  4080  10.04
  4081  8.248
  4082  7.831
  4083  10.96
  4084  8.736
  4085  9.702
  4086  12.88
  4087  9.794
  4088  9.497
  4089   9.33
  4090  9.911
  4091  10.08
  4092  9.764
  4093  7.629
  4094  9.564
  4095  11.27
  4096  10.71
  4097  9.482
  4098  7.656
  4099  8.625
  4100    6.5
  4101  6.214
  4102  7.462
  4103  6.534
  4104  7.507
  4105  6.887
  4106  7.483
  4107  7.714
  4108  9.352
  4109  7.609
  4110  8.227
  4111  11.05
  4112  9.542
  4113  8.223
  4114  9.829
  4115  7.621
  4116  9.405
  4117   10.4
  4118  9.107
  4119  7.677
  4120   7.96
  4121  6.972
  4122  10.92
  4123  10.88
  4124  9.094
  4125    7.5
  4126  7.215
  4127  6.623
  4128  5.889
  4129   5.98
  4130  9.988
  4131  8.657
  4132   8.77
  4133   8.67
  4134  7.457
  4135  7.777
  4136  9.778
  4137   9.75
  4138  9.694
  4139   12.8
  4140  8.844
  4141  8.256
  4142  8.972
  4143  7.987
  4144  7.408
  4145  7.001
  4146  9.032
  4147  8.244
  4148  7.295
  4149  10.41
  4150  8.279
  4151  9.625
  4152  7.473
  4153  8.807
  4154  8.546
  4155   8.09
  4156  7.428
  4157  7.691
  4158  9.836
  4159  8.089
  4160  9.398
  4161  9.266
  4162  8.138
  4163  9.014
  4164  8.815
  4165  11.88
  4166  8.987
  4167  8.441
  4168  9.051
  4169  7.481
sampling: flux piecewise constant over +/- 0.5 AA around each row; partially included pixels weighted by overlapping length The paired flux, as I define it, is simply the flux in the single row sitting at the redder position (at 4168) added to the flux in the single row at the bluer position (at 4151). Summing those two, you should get 18.7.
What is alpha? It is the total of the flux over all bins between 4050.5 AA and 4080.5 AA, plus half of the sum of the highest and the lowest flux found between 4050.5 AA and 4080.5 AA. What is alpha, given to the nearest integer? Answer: 251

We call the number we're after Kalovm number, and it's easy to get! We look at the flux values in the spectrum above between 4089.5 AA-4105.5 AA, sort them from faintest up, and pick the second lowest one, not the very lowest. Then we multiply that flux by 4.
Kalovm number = 26.0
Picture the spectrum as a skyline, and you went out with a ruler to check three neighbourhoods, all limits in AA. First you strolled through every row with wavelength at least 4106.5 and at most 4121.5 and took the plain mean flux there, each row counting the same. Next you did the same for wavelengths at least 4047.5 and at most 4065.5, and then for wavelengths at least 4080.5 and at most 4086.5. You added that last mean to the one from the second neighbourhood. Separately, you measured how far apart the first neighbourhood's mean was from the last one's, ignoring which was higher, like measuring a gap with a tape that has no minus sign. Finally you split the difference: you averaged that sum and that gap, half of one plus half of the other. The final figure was 9.4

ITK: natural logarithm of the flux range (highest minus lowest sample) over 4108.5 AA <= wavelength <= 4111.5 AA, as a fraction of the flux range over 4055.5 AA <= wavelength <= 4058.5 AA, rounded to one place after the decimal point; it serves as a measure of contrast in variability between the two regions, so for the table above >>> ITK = 1.1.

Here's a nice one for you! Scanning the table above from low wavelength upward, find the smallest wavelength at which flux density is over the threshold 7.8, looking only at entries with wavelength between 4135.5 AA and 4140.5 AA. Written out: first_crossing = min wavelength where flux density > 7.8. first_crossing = 4136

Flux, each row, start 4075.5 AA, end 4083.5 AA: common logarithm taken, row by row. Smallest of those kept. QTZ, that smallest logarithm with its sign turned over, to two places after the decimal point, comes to -0.85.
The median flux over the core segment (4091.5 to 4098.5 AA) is 9.6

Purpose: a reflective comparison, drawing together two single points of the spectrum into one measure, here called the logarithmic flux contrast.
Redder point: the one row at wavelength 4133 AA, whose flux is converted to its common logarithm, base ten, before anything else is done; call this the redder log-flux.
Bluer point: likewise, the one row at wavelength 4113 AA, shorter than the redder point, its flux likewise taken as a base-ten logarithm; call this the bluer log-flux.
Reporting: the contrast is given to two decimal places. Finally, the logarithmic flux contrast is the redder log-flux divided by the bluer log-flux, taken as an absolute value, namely 1.03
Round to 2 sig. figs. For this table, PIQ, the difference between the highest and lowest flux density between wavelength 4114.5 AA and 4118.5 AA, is 2.8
